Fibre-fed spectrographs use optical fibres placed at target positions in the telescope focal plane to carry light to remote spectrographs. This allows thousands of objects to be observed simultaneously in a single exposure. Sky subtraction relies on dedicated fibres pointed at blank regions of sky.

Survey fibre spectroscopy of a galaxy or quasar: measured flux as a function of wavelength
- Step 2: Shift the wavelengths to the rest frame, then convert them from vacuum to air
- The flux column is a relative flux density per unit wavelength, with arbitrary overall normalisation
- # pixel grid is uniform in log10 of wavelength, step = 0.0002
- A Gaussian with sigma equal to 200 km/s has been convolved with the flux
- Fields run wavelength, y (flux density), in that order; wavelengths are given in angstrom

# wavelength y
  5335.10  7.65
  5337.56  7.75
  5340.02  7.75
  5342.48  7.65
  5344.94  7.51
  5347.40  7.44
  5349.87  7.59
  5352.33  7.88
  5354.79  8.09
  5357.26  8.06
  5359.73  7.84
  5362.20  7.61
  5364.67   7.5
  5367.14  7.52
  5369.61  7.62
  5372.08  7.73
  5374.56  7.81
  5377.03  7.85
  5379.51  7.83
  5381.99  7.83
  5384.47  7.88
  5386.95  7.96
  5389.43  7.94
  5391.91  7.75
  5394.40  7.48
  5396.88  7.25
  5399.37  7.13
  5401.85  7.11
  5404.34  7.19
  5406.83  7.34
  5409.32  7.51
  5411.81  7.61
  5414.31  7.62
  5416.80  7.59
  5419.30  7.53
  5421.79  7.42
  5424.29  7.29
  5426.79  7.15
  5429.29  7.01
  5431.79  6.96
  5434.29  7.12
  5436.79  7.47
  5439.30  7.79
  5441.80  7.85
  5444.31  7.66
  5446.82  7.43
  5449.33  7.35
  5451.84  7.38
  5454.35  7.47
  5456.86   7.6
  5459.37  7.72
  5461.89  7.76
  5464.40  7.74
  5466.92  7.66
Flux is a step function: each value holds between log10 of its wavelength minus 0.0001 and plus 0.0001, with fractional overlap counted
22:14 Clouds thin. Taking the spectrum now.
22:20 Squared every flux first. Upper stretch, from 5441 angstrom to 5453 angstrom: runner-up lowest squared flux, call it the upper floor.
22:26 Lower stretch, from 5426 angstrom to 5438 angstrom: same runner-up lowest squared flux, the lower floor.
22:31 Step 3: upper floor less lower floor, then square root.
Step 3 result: 2.31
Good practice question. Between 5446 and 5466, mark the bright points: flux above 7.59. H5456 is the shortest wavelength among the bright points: 5456.86 angstrom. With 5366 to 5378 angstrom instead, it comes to 5369.61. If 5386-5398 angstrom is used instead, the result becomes 5386.95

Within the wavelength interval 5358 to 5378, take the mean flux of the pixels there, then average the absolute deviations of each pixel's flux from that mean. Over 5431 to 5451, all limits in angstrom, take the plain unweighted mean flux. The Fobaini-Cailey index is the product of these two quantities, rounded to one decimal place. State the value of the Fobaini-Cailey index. 0.9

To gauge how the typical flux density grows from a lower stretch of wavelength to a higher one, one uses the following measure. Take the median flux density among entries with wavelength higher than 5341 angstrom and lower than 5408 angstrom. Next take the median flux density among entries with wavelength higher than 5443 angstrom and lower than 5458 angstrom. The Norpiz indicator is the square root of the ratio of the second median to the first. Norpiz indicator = 0.987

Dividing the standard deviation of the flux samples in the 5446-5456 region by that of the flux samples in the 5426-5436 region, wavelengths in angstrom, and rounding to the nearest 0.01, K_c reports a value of 0.59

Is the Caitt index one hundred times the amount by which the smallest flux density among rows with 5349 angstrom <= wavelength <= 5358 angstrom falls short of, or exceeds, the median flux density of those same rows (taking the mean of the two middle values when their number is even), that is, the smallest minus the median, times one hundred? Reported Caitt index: -38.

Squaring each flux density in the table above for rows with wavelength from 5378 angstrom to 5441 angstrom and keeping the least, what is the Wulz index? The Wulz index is 48.4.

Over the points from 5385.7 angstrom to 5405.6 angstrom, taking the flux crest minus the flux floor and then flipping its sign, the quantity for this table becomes -0.85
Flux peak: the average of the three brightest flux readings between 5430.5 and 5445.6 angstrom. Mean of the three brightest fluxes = 7.77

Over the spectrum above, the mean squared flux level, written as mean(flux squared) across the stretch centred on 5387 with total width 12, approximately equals 62.0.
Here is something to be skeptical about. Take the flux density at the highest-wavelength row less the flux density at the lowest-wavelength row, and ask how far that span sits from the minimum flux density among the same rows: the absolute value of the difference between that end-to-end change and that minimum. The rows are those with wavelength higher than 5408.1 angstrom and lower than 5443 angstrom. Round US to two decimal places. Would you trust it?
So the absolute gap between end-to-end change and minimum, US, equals 6.62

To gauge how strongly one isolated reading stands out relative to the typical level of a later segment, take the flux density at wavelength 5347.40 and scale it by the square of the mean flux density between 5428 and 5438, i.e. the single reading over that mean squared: 0.146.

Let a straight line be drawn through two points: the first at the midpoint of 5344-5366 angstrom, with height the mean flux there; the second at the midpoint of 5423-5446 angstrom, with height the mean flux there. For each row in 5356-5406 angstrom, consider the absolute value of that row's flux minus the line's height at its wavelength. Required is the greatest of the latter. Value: 0.40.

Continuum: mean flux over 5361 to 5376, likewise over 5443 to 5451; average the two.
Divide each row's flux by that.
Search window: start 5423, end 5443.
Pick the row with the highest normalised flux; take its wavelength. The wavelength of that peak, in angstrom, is 5441.80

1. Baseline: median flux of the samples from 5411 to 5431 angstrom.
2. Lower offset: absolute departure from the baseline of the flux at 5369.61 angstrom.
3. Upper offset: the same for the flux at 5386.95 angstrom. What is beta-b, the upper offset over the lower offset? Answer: 3.3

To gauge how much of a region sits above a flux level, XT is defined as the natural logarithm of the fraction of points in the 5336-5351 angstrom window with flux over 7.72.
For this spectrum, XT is -1.1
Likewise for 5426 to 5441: -1.8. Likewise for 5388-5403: -1.1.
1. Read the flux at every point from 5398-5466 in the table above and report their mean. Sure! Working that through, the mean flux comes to 7.44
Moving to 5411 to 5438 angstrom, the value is 7.34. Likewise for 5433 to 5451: 7.52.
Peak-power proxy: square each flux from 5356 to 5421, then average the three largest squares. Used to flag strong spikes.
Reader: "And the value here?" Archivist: 63.8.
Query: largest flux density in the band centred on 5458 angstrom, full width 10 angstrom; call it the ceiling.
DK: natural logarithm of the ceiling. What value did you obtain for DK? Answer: 2.049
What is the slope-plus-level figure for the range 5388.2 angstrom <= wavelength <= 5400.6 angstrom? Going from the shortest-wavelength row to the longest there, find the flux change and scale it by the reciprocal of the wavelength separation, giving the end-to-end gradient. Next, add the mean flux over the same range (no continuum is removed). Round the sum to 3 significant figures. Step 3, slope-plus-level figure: 7.43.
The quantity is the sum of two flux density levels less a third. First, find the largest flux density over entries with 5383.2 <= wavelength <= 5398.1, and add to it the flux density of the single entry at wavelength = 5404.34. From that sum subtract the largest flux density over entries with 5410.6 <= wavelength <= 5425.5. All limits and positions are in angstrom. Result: 7.53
